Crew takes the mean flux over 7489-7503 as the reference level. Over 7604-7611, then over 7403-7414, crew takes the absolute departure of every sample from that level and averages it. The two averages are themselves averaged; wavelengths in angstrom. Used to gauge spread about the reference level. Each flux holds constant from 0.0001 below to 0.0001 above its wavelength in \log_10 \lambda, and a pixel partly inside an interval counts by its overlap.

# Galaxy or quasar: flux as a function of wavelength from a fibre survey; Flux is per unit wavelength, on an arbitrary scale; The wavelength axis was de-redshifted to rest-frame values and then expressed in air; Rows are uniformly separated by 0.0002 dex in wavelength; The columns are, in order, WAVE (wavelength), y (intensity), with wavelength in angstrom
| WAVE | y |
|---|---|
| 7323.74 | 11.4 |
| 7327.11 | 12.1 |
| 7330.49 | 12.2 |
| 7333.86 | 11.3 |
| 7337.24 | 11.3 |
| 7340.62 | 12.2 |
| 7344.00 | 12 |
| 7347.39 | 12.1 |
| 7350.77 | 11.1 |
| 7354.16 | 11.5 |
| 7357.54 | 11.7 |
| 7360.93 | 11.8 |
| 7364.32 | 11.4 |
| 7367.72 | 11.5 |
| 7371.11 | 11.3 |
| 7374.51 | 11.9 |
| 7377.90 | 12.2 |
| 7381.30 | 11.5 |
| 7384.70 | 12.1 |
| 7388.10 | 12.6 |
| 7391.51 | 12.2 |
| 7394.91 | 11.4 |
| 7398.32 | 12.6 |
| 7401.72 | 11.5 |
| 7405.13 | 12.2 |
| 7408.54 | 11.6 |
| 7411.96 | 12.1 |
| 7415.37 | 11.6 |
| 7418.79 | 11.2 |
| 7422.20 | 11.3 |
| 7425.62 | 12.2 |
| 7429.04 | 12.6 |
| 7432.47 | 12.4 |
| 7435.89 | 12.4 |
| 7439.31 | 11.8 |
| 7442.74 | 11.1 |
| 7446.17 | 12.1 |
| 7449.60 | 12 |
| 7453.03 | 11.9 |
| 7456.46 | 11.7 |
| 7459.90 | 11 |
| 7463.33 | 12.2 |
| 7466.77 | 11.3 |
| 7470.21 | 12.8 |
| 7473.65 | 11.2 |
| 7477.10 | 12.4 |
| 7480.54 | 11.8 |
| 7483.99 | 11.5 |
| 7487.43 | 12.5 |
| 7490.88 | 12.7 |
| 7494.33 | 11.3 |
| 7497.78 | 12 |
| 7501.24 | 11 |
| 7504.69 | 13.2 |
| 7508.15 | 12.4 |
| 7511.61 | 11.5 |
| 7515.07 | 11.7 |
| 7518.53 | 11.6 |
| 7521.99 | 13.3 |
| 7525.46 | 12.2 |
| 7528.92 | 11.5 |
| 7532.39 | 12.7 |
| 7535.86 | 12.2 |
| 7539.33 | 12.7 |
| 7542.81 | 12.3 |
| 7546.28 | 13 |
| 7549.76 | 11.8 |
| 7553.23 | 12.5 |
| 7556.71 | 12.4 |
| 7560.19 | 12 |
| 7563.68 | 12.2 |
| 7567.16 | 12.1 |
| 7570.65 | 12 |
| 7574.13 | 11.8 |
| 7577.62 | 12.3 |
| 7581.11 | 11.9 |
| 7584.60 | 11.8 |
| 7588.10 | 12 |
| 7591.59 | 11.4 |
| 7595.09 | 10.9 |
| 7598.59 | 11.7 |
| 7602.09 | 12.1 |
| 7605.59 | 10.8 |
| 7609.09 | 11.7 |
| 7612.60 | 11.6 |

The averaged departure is 0.4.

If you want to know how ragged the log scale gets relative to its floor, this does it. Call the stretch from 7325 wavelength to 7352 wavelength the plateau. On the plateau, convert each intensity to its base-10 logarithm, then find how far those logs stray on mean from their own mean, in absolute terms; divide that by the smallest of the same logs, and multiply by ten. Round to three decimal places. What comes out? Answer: 0.148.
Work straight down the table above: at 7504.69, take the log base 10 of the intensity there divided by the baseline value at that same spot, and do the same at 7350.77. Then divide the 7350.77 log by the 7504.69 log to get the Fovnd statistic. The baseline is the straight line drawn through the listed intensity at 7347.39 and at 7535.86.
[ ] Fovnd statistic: -1.1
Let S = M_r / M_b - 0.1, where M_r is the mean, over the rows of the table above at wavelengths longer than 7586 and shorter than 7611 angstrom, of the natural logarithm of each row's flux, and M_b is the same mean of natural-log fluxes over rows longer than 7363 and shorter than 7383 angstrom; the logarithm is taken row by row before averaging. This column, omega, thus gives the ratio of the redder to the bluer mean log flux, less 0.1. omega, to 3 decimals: 0.896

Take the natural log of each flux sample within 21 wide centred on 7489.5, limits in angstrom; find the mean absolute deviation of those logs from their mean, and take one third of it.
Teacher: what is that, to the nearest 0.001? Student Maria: 0.012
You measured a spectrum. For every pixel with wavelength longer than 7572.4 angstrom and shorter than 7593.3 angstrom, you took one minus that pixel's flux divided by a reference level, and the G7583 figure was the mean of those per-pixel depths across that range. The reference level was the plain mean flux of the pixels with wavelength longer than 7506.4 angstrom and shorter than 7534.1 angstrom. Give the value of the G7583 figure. 0.020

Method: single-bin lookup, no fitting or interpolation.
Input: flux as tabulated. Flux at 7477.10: 12.4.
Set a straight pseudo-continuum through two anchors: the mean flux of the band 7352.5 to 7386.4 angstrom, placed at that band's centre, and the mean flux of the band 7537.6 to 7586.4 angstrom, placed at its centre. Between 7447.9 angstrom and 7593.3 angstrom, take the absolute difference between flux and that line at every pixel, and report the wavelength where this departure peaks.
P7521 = 7521.99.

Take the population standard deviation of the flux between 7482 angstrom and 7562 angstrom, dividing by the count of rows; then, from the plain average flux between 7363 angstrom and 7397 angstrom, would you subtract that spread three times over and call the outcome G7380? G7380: 10.0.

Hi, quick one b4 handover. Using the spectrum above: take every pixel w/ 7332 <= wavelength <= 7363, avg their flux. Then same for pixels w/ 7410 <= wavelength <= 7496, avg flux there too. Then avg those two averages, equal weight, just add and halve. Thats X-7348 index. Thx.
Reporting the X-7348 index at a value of 11.8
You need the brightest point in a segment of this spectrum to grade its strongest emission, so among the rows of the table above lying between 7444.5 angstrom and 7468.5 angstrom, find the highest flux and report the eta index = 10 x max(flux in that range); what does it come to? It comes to 122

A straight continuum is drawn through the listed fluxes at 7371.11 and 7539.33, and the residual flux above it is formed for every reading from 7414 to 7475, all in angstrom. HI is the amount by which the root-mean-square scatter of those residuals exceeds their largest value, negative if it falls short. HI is -0.2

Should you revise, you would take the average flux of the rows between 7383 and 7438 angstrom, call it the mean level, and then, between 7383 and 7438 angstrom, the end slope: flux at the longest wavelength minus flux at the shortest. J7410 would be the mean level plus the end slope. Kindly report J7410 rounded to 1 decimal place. 12.3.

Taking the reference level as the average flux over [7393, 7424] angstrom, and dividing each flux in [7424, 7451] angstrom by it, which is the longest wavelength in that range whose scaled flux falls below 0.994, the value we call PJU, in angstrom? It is 7442.74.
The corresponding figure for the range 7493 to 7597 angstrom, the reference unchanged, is 7595.09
